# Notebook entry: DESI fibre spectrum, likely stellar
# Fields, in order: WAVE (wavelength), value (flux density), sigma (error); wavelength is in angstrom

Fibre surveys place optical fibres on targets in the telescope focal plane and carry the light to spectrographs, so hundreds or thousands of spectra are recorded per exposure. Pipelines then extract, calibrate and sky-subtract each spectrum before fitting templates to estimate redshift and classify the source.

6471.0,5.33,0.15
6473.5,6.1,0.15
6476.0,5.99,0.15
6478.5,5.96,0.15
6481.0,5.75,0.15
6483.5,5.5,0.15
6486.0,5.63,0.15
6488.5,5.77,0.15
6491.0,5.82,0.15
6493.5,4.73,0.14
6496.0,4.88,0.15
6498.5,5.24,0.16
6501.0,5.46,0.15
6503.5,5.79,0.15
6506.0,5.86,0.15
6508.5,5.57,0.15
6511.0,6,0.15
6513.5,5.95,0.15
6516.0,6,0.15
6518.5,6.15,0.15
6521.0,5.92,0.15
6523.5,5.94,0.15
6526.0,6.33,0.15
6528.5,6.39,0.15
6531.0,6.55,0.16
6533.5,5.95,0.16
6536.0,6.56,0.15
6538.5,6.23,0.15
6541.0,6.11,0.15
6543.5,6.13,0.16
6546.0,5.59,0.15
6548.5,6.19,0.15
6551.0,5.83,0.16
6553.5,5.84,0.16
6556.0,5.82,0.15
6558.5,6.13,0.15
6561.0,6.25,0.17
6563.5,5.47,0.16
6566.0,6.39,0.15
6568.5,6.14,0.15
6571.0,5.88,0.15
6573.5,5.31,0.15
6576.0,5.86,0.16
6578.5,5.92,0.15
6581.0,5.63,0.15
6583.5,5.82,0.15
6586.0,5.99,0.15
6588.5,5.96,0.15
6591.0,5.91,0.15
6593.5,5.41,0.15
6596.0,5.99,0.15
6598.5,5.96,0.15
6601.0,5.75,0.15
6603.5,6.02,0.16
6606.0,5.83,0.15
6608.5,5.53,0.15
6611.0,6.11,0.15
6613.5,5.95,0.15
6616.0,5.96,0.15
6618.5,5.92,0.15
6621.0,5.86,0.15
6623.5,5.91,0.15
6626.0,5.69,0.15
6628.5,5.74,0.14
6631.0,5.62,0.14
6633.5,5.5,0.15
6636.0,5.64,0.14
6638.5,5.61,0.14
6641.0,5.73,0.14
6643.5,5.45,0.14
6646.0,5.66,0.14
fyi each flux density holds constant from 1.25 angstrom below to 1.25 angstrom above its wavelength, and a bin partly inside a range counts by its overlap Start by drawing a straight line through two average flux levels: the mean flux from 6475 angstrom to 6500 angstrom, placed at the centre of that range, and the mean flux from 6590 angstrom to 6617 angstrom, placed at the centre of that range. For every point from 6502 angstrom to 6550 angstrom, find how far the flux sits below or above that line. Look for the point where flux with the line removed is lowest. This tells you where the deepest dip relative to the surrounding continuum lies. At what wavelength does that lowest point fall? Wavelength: 6546.0 angstrom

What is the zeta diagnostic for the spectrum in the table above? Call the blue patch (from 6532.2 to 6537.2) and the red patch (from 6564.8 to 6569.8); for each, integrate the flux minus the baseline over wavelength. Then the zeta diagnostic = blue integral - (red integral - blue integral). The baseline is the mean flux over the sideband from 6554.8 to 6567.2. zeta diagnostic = 1.2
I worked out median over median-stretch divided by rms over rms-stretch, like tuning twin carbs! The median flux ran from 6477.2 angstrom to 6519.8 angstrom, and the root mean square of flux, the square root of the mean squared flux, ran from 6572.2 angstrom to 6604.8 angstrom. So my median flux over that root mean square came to 0.99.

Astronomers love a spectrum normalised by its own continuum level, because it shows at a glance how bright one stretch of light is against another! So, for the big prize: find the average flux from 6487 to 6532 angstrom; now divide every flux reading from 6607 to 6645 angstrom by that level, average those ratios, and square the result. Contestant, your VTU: 0.98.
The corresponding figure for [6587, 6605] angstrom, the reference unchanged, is 1.02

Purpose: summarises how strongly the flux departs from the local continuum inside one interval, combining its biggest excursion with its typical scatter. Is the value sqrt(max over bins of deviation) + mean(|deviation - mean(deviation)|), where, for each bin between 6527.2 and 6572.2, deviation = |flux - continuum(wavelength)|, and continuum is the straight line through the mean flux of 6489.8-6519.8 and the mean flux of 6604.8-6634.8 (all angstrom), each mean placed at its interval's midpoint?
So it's 1.1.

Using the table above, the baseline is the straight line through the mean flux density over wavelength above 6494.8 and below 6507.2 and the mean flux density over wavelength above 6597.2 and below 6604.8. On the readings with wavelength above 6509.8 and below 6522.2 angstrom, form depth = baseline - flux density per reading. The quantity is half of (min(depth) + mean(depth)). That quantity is -0.6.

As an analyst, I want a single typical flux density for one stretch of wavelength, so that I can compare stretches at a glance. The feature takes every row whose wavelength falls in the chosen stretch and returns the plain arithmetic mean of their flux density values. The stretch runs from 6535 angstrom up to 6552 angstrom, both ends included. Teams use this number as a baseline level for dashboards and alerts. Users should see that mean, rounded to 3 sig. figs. 6.09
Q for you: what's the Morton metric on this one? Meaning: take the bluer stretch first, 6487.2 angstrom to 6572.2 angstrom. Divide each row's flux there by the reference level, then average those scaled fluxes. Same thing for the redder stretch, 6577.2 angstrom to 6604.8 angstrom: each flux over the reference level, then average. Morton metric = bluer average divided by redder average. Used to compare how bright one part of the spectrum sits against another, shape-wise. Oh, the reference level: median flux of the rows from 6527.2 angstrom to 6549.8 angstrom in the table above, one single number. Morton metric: 1.01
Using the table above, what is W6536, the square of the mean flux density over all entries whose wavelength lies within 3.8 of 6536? 39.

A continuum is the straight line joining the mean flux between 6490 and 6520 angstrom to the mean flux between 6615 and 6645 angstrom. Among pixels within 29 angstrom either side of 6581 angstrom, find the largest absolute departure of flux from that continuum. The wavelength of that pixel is 6566.0 angstrom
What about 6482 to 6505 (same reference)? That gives 6493.5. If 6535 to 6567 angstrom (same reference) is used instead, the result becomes 6536.0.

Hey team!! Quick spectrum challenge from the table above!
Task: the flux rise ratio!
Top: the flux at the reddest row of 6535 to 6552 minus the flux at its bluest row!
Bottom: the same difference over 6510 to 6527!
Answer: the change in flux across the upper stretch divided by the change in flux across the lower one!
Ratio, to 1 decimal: -2.2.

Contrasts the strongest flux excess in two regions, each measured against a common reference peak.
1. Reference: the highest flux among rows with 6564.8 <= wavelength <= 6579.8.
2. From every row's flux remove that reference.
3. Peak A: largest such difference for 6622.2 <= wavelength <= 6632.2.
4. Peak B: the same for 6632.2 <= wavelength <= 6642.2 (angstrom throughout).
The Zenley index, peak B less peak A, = -0.18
